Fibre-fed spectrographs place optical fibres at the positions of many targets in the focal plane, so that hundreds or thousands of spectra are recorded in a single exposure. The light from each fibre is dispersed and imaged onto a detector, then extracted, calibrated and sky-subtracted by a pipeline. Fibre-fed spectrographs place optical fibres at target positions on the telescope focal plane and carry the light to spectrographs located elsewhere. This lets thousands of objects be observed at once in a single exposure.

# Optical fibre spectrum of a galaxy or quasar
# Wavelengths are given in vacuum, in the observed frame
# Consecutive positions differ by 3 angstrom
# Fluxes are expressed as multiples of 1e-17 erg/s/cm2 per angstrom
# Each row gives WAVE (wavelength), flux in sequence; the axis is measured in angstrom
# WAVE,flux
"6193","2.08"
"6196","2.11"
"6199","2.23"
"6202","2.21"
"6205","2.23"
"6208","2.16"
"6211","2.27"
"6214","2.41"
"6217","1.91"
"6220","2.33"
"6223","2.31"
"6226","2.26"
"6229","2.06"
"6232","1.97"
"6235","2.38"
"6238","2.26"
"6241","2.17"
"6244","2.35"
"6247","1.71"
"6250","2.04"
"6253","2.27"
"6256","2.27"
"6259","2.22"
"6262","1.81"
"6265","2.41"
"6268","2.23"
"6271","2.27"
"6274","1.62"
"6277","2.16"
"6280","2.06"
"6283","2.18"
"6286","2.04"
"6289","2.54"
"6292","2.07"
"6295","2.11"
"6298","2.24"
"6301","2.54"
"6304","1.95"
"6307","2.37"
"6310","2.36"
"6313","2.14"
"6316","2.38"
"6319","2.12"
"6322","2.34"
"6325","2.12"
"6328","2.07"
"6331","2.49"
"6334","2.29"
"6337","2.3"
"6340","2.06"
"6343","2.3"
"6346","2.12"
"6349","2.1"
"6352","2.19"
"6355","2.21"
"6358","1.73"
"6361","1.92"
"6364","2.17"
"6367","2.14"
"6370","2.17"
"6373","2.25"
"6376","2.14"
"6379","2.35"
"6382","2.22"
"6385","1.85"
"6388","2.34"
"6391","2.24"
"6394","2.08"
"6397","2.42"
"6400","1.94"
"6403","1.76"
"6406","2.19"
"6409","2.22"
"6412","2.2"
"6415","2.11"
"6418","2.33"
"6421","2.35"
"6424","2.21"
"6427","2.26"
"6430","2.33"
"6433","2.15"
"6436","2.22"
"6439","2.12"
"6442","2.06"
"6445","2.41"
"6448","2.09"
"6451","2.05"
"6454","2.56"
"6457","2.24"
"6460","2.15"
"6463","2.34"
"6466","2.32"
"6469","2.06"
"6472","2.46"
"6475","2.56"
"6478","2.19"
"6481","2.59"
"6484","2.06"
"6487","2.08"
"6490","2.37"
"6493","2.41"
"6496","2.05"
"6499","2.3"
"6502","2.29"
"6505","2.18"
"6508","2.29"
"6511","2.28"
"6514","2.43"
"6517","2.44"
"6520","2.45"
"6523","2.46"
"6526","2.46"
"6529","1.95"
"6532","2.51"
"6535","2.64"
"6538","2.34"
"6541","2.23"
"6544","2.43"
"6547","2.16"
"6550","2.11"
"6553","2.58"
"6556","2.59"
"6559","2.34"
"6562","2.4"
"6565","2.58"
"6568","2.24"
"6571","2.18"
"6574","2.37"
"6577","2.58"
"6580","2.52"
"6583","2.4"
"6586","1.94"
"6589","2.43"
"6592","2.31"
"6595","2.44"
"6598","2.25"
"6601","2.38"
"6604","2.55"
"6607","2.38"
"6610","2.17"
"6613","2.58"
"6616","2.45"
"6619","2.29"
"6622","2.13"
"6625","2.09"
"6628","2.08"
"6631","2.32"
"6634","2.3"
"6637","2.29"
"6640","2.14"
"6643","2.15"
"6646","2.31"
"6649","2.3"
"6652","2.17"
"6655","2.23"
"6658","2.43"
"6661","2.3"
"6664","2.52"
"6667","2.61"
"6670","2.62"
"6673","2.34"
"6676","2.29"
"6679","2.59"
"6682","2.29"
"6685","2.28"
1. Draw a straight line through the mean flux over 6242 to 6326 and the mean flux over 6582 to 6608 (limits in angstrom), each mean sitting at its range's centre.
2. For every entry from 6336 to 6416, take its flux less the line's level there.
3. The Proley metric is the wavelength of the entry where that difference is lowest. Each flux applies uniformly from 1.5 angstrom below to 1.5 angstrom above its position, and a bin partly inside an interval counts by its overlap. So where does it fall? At 6358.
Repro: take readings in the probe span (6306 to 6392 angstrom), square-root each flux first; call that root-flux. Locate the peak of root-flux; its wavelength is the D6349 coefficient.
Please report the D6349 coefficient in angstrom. 6331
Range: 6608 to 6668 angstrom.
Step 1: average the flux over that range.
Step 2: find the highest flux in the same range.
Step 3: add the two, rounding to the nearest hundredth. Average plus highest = 4.90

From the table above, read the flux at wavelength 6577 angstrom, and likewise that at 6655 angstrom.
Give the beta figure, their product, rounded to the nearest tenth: 5.8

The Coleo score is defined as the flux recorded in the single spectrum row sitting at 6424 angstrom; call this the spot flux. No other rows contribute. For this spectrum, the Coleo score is 2.21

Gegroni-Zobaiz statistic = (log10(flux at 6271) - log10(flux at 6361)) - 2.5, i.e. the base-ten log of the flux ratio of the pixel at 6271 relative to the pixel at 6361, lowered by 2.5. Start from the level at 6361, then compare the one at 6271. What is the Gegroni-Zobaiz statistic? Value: -2.43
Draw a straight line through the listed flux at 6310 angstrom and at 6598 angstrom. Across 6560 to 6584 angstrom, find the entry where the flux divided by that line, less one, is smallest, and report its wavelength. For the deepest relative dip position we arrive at 6571 angstrom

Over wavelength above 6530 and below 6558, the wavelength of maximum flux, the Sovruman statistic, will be 6535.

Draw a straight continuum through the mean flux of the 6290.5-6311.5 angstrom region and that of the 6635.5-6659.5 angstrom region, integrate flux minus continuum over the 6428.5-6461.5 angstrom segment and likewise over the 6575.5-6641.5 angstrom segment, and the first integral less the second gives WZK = -5.4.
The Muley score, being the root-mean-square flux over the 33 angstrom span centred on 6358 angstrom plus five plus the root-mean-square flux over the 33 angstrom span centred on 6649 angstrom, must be 9.41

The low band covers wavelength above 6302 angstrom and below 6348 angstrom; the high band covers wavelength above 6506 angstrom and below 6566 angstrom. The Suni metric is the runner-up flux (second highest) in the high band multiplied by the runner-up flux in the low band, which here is 6.2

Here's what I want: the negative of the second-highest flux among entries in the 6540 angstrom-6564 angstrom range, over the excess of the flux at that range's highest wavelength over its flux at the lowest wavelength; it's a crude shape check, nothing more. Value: -15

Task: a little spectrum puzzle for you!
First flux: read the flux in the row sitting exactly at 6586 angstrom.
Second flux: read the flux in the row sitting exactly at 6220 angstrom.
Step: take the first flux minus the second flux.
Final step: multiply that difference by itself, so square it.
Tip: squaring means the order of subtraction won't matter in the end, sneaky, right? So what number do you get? 0.152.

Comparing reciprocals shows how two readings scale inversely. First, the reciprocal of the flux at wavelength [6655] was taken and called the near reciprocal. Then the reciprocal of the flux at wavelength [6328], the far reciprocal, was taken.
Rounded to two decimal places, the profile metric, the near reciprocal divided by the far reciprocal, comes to 0.93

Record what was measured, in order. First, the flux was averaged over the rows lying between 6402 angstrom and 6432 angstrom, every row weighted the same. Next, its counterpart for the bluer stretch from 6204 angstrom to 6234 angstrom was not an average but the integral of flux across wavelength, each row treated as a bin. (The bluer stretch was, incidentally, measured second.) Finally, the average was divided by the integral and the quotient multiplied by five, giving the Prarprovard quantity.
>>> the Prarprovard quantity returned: 0.167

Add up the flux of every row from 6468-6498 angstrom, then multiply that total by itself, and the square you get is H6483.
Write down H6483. 521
